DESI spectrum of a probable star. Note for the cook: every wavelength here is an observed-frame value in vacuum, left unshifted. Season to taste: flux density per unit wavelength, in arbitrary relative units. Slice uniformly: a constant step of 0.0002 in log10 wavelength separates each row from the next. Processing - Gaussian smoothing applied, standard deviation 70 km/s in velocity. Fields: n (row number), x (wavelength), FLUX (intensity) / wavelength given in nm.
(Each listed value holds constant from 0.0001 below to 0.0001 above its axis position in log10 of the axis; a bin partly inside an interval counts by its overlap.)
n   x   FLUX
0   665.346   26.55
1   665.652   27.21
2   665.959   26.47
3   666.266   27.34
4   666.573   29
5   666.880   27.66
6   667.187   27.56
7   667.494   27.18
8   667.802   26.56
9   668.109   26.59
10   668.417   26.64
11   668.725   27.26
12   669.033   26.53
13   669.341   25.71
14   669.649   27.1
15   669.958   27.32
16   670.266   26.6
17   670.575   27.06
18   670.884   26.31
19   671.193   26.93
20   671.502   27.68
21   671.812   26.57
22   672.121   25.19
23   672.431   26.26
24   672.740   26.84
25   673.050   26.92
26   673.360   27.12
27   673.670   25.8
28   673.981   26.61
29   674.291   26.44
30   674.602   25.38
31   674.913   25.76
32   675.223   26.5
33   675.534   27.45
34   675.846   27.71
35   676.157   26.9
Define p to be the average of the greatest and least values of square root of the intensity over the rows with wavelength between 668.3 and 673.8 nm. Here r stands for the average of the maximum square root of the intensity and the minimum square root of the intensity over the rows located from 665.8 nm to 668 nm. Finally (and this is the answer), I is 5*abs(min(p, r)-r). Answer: 0.62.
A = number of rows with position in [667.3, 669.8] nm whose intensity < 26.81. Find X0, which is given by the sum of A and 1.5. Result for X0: 6.5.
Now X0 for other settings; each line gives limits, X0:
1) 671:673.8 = 5.5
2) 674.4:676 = 4.5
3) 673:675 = 6.5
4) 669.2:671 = 4.5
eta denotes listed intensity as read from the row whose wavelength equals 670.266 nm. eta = 26.6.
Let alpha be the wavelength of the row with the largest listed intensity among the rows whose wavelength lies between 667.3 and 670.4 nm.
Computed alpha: 669.958 nm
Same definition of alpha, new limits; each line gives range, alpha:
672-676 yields 675.846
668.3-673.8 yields 671.502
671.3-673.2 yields 671.502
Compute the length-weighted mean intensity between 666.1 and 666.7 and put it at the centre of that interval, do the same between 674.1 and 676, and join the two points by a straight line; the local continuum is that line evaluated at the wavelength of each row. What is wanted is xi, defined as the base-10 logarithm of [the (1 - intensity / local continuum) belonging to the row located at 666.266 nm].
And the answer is -1.6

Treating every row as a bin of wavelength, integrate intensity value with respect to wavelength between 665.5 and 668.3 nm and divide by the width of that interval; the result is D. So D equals 27.3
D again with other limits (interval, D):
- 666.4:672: 27.0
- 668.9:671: 26.7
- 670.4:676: 26.6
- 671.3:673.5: 26.7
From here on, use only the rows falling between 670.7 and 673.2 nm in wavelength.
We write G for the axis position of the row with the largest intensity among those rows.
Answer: 671.502 nm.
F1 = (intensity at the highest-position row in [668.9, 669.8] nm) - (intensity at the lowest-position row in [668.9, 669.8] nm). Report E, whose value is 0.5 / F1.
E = 0.9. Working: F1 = 0.57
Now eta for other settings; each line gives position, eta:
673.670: 25.8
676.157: 26.9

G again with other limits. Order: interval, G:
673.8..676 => 675.846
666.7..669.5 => 666.880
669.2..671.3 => 669.958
